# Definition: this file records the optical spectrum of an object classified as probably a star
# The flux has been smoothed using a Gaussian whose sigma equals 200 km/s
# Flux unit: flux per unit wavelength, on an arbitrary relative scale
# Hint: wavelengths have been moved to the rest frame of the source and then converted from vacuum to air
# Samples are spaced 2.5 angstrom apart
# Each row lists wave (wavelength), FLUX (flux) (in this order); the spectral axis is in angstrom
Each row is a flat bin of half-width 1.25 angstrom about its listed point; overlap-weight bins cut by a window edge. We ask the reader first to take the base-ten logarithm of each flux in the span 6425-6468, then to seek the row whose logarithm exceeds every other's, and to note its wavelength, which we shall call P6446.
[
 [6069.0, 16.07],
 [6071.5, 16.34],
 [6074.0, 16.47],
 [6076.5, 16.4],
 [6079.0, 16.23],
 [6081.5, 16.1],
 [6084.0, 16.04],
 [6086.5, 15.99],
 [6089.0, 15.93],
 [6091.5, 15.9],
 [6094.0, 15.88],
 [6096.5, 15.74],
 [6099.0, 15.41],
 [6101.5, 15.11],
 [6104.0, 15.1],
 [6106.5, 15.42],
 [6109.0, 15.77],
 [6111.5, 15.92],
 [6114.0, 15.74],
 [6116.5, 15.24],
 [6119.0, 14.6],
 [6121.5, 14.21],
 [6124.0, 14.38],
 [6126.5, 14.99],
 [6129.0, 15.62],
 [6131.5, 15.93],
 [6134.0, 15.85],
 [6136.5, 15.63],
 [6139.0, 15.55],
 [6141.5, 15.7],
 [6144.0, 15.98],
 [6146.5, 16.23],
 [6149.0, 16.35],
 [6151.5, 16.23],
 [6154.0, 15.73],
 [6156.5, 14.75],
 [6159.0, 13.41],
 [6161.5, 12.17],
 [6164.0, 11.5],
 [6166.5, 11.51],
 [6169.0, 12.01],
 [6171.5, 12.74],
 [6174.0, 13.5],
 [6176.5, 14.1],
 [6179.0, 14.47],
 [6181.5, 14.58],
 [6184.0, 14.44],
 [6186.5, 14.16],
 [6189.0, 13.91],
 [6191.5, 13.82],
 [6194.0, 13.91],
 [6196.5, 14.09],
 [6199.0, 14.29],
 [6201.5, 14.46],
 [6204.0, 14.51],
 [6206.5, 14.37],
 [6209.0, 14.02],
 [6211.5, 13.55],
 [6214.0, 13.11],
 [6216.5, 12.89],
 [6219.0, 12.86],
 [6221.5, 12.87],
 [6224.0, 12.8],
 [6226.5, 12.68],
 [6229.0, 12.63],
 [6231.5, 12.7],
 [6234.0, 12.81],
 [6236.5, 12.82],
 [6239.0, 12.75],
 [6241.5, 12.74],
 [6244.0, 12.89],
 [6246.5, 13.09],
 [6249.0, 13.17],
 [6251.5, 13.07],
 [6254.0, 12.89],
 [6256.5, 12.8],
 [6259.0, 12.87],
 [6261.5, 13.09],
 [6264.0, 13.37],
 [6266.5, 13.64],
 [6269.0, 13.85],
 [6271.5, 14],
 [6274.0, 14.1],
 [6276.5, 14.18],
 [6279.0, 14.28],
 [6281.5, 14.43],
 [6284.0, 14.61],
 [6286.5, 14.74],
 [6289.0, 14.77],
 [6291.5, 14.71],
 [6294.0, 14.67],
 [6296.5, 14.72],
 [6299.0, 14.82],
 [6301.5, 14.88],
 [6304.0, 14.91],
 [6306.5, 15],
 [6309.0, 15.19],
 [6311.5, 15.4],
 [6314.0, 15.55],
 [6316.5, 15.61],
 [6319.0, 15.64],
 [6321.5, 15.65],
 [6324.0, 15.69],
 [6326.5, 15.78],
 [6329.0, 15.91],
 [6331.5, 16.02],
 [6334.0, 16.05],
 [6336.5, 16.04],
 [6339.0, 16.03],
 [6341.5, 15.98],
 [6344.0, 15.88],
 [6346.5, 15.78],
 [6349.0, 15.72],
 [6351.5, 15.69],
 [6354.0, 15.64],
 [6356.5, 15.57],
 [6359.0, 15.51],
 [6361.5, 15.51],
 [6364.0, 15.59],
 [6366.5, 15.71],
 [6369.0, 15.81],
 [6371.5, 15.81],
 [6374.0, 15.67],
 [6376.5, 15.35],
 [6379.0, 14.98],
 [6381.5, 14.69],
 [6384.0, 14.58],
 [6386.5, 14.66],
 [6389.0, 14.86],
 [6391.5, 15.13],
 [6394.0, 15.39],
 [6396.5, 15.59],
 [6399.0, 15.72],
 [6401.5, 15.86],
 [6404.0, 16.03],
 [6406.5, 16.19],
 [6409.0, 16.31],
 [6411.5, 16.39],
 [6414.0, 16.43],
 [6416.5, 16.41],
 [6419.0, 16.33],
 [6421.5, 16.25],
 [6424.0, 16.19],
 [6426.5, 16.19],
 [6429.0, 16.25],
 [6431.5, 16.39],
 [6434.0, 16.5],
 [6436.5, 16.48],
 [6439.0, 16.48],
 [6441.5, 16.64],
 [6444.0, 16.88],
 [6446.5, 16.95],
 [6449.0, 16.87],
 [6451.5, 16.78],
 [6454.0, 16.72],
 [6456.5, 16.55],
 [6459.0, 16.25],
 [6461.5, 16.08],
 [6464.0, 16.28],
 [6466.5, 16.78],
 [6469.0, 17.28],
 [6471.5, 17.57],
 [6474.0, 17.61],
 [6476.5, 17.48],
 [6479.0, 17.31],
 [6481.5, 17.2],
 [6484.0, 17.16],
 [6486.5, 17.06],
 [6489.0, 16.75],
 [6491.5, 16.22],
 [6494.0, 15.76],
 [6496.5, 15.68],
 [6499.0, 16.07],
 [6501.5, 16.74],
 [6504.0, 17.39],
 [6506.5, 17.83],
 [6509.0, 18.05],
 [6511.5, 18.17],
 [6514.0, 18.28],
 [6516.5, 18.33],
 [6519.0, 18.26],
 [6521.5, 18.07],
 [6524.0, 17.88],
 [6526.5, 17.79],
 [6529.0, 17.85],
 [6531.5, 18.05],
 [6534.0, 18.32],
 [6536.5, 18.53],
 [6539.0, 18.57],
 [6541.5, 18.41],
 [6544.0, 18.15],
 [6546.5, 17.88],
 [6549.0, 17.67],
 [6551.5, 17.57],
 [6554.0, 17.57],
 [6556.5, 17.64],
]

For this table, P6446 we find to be 6446.5 angstrom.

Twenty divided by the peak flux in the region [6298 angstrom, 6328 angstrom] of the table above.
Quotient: 1.27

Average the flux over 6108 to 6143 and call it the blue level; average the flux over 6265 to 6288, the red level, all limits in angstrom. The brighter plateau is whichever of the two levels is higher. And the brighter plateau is 15.4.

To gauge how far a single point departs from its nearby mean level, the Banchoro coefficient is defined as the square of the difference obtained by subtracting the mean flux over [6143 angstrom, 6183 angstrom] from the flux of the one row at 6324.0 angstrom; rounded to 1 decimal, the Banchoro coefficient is 2.6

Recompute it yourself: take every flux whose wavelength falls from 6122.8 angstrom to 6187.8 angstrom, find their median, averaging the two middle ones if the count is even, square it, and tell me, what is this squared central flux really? 215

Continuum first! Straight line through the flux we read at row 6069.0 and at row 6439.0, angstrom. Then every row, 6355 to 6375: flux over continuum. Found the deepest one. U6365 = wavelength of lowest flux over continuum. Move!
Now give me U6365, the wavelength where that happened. 6361.5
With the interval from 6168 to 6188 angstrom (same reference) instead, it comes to 6169.0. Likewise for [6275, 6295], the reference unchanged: 6276.5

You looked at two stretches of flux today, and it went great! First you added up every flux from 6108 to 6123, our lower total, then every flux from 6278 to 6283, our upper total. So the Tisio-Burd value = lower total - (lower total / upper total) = 88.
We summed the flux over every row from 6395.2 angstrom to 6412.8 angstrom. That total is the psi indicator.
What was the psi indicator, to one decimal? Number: 112.1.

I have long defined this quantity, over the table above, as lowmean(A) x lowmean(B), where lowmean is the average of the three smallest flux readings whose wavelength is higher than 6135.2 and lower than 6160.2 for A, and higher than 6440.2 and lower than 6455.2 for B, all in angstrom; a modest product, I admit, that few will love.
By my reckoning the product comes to 244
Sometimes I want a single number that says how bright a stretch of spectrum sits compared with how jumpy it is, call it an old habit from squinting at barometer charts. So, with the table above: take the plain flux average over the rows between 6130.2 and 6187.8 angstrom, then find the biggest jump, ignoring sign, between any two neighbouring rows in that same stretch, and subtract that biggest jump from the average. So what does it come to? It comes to 13.1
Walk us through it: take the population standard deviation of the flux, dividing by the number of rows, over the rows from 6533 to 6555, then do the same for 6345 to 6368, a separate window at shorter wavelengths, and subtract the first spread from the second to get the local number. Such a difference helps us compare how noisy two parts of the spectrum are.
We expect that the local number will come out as -0.30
